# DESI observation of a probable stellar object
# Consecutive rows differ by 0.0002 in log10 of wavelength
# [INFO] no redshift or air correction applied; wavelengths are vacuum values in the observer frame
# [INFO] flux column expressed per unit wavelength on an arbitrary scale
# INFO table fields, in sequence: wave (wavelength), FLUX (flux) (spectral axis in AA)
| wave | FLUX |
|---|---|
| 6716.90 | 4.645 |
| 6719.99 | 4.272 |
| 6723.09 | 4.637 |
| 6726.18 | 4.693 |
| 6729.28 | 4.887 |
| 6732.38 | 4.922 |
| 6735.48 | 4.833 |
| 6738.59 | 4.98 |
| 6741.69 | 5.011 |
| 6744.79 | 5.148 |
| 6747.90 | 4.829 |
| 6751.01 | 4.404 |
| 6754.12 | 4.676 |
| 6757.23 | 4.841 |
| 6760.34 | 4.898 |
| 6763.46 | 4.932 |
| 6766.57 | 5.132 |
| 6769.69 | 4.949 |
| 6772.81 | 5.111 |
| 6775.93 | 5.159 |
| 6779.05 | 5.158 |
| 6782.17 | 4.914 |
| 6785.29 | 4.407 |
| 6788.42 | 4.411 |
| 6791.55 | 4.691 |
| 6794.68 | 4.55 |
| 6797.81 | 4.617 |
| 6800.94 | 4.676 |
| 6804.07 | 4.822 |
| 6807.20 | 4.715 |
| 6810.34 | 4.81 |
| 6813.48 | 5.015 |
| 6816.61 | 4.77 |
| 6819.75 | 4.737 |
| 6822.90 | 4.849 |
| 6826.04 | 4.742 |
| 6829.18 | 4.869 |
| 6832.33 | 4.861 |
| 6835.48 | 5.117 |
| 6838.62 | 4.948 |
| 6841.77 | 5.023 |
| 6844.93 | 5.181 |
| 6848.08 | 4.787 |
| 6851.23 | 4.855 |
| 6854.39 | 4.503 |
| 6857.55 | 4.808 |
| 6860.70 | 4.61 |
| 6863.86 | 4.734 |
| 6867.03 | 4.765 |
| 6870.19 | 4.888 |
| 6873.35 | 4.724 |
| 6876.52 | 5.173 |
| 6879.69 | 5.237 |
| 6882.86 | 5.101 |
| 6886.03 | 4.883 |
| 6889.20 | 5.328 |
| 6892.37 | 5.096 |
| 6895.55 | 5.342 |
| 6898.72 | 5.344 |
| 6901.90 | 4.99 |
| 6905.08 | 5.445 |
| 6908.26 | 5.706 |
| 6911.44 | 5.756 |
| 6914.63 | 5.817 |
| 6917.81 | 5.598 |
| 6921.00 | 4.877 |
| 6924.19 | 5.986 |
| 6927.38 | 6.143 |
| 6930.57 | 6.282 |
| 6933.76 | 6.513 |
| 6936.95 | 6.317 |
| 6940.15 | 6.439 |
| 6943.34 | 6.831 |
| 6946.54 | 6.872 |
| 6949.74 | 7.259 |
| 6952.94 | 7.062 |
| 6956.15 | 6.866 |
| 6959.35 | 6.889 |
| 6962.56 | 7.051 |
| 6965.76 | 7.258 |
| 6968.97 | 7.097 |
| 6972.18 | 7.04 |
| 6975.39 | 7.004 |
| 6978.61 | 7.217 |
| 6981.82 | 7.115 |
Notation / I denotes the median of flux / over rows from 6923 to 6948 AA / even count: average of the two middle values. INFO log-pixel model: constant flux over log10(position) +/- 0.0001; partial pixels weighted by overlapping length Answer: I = 6.4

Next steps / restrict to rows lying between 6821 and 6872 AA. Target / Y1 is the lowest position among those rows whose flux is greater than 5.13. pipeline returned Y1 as 6844.93 AA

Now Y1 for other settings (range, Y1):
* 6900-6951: 6905.08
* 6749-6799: 6766.57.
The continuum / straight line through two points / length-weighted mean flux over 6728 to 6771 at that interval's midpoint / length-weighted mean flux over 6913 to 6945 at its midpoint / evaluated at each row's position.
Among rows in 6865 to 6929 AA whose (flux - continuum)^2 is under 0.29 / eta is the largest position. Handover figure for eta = 6927.38 AA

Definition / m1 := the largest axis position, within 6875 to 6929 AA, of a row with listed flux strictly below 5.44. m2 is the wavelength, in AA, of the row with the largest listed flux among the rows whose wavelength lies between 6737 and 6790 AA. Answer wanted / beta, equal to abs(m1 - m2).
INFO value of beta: 145.1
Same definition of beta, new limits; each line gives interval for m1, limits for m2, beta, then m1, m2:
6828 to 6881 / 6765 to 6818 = 103.8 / 6879.69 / 6775.93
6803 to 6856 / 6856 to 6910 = 53.9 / 6854.39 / 6908.26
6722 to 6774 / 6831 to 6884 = 106.9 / 6772.81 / 6879.69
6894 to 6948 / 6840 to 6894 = 31.8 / 6921.00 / 6889.20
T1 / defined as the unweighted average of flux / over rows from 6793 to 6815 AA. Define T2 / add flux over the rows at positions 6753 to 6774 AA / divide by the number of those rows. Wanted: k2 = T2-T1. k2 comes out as 0.2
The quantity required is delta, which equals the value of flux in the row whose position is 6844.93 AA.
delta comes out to 5.181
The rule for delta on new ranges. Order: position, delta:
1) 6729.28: 4.887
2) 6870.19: 4.888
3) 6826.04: 4.742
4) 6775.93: 5.159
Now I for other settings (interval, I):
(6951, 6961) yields 6.9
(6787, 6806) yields 4.6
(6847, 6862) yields 4.8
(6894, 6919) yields 5.5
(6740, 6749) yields 5.0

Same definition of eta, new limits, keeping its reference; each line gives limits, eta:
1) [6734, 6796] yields 6791.55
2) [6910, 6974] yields 6940.15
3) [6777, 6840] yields 6838.62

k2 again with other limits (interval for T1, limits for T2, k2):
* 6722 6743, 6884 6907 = 0.4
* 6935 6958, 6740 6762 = -2.0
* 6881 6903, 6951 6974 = 1.9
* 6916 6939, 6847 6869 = -1.2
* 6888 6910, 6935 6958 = 1.5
